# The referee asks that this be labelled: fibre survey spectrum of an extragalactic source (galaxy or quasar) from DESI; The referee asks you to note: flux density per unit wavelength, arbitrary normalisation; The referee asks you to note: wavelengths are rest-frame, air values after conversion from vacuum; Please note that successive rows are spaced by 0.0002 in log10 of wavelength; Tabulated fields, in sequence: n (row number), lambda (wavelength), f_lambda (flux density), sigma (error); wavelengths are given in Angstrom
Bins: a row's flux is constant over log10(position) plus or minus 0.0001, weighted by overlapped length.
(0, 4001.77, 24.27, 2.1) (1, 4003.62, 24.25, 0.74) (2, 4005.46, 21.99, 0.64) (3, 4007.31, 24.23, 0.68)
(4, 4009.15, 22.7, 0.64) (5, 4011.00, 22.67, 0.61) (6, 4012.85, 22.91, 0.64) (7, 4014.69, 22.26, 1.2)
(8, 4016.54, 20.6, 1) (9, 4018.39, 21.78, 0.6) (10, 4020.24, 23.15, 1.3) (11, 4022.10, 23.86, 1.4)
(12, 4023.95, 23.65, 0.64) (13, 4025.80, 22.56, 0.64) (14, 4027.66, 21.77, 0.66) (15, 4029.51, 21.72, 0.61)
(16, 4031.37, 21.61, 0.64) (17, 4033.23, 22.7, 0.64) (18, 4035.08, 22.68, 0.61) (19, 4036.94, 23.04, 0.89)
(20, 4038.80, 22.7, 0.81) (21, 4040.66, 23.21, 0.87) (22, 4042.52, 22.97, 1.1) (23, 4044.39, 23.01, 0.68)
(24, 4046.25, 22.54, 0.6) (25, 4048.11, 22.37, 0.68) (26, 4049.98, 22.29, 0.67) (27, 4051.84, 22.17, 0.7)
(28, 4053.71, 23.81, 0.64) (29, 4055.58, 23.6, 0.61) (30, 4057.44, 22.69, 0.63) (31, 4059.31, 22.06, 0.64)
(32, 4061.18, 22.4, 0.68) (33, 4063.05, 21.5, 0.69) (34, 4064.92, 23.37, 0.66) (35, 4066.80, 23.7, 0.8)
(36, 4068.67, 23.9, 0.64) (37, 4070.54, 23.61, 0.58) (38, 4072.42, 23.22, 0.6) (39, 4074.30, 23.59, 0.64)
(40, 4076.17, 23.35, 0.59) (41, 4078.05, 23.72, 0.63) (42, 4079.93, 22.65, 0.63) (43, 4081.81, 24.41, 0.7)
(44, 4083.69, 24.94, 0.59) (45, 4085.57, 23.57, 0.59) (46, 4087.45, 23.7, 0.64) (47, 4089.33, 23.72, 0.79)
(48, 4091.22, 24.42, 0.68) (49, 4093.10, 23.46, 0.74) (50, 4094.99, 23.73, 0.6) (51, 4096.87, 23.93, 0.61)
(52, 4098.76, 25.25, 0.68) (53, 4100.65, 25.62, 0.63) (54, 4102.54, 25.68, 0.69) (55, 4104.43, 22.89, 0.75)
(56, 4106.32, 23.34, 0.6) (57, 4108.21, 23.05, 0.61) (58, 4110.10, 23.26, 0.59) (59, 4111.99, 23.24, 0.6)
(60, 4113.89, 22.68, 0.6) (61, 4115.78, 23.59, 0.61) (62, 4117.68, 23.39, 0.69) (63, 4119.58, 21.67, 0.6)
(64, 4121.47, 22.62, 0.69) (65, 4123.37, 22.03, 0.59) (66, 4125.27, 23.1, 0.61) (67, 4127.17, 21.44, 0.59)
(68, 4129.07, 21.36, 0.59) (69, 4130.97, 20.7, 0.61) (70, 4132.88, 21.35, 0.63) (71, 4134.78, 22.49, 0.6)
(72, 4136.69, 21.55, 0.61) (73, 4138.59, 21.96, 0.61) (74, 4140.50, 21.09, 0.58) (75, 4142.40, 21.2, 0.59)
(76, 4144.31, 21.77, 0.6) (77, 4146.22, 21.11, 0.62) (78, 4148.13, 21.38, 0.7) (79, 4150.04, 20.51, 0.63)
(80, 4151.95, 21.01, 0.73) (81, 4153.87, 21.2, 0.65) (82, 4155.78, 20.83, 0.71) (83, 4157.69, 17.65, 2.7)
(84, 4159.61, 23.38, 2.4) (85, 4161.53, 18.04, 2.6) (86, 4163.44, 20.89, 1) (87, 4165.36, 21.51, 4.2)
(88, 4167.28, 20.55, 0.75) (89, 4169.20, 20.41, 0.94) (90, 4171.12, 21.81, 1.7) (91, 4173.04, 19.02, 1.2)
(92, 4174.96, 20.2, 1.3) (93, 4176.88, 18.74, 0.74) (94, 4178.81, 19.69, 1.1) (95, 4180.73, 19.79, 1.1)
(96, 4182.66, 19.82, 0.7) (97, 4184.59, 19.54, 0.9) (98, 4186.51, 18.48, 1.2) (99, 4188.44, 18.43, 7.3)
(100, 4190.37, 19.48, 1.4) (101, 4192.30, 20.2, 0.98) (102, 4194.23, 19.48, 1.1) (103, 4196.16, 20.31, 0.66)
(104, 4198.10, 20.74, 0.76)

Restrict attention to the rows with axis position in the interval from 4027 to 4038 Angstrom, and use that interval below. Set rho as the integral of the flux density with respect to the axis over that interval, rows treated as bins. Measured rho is 245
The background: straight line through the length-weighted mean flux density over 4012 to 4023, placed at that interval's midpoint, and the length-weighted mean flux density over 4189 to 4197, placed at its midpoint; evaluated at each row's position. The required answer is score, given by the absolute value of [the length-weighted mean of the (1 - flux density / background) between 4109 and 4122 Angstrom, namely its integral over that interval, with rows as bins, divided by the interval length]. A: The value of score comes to 0.09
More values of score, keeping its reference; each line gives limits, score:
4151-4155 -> 0.03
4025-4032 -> 0.02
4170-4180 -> 0.01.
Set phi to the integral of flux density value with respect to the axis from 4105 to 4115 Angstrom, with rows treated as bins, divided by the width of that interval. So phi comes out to 23.1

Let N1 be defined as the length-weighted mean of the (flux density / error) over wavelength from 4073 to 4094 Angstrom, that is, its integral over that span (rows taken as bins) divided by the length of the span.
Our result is 37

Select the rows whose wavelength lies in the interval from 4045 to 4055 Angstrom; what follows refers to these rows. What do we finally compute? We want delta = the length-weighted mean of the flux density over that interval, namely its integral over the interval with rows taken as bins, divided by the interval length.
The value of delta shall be 22.7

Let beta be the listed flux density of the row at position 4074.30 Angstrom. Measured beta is 23.59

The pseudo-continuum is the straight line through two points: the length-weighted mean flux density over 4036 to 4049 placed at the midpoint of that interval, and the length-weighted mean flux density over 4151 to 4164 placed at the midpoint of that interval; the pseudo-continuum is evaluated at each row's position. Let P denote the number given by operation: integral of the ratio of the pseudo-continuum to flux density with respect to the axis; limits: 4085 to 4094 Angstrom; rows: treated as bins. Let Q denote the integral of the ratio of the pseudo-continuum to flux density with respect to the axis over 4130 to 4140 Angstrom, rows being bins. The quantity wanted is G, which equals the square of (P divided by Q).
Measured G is 0.73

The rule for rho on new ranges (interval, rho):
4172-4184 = 235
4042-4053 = 248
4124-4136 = 261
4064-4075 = 259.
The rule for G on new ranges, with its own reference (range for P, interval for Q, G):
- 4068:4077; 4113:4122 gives 1.02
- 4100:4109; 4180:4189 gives 0.75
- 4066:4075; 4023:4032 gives 0.82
